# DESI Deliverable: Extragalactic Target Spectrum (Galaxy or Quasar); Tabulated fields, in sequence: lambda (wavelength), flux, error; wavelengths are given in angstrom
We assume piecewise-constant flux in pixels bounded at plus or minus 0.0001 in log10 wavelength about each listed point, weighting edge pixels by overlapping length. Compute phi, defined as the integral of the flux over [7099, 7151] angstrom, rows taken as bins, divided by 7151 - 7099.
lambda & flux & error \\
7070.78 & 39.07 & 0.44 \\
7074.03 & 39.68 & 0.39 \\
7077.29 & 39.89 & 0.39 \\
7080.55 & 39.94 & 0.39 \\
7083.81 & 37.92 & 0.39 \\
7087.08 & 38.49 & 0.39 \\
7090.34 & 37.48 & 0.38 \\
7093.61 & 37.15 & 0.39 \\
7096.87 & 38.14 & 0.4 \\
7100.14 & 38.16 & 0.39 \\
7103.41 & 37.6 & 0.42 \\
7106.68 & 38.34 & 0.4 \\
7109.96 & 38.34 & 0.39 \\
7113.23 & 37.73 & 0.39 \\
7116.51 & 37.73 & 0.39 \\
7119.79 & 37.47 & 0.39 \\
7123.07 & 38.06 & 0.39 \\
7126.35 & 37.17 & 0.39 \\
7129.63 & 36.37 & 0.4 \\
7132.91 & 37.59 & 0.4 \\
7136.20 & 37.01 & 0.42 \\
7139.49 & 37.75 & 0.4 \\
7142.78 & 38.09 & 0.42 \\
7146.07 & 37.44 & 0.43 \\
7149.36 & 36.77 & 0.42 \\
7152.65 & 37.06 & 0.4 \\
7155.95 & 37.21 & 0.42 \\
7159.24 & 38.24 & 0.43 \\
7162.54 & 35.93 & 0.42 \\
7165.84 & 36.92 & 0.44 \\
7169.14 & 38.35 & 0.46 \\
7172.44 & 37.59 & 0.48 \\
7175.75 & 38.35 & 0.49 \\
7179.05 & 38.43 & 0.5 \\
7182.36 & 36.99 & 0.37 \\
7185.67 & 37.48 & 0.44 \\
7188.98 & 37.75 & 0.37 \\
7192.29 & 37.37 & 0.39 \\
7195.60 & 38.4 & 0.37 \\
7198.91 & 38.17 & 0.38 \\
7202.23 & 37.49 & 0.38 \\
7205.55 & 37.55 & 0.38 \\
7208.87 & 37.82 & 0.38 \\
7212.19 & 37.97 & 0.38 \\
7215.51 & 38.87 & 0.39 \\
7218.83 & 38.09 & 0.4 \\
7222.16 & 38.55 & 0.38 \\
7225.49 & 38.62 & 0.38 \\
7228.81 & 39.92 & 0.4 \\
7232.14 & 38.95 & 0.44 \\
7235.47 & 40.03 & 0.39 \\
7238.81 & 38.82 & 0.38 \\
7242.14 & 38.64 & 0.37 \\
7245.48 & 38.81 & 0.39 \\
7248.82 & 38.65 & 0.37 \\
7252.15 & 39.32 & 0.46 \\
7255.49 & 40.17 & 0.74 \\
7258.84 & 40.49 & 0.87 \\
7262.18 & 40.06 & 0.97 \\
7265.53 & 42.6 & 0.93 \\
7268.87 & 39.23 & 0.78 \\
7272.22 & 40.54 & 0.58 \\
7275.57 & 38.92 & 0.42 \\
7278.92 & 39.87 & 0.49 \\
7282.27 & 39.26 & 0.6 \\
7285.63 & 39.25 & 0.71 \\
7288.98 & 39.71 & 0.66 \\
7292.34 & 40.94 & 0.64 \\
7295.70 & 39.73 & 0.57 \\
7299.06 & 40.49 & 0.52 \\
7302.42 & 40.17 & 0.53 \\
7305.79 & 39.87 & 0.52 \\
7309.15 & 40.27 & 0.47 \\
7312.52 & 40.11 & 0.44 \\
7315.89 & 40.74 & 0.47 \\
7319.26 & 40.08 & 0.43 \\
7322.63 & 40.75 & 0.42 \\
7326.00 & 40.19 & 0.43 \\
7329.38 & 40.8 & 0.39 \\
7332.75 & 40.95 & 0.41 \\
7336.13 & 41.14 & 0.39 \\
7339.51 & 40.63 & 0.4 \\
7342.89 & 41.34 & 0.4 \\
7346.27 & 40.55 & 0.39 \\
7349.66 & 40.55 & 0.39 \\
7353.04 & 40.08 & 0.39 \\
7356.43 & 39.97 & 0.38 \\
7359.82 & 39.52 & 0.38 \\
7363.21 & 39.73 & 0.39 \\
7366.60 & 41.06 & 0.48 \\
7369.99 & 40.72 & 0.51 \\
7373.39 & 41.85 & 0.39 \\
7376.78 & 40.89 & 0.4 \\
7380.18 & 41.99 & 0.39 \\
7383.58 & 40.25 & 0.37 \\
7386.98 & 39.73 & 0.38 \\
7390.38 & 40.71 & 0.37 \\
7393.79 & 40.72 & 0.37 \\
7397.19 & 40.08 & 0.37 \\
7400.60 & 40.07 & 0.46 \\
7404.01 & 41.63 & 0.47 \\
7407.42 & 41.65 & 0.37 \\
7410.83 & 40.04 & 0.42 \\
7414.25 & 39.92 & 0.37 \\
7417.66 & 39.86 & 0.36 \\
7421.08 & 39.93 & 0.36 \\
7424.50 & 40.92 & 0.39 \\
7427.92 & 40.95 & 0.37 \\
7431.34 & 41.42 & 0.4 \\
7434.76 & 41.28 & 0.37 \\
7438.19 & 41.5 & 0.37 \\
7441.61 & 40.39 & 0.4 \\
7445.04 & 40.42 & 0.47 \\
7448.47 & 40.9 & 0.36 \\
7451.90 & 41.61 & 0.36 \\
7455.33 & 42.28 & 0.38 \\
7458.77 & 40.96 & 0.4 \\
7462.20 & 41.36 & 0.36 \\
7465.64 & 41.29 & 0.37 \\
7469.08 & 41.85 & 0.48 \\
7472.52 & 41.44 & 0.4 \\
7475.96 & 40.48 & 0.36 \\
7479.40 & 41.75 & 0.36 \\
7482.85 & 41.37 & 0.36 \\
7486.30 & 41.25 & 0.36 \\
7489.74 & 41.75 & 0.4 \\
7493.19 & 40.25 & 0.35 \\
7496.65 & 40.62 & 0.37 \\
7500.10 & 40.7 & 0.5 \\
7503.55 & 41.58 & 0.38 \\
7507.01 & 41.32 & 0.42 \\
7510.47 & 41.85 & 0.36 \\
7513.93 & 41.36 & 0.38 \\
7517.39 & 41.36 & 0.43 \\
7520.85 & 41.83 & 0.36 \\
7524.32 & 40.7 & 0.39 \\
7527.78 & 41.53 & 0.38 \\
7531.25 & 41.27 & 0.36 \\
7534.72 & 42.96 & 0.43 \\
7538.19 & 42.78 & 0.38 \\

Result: 37.6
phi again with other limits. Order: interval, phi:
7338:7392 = 40.6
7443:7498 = 41.2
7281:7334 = 40.2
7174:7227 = 38.0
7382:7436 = 40.6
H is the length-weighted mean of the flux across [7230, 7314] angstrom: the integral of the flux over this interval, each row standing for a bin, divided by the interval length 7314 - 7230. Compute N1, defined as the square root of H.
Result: 6.31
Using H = 39.8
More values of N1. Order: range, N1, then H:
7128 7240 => 6.15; 37.9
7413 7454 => 6.39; 40.8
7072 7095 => 6.22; 38.7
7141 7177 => 6.12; 37.4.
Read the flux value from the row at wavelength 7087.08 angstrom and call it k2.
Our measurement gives 38.49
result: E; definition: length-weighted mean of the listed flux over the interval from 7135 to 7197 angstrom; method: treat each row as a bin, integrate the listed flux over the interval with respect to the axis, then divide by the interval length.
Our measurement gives 37.5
